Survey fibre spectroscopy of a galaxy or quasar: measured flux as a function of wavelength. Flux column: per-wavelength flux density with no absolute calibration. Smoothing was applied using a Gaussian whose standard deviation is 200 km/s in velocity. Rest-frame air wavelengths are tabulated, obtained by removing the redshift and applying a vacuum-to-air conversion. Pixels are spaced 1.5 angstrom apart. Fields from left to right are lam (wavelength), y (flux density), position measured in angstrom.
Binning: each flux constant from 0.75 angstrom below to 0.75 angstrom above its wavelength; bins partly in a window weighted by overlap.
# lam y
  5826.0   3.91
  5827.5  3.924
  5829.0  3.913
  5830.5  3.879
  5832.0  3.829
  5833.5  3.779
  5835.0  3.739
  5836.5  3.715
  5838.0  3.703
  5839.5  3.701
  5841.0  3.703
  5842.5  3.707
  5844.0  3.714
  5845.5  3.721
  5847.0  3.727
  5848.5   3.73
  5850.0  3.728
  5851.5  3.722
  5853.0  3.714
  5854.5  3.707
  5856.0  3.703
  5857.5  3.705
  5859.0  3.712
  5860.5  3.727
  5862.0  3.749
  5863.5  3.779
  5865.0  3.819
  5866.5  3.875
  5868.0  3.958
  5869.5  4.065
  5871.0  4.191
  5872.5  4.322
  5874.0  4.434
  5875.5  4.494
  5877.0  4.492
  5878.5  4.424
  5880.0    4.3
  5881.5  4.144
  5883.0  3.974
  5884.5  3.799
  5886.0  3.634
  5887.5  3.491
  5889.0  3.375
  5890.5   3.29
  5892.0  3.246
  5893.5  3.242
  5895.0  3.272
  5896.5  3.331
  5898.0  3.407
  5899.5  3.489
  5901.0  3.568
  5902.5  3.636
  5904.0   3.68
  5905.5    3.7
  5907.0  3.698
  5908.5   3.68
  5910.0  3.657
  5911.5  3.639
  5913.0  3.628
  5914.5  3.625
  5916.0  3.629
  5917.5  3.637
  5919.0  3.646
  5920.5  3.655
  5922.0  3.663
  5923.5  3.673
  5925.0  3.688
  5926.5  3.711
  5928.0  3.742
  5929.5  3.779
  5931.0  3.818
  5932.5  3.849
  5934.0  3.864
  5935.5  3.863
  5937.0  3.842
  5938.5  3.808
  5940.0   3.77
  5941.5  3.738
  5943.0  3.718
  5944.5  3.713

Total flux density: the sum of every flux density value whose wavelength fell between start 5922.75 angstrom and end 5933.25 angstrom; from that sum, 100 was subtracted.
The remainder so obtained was -74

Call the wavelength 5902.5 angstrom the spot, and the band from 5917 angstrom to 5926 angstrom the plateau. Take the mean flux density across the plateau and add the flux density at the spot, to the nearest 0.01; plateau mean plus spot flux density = 7.30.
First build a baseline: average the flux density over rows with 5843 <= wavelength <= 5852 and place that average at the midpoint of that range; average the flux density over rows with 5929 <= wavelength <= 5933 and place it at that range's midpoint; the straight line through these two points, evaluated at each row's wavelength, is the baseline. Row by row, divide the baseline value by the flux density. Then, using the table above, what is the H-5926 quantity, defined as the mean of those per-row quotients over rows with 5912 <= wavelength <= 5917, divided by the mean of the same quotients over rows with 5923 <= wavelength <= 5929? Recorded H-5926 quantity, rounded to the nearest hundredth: 1.02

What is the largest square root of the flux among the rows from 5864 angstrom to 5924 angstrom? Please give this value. 2.12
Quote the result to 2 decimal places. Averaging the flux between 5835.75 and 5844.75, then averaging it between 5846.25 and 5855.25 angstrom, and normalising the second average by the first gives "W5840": 1.00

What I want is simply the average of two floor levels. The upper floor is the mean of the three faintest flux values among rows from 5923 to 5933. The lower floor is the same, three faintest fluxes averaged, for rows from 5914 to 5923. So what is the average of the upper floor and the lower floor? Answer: 3.66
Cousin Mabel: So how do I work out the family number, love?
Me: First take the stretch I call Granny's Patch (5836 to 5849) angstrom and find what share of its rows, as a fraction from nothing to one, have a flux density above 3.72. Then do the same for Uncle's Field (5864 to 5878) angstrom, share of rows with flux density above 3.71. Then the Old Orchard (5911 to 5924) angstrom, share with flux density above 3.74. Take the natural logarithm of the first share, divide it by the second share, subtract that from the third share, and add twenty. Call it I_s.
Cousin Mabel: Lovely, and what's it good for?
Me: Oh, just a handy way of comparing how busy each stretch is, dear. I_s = 21.1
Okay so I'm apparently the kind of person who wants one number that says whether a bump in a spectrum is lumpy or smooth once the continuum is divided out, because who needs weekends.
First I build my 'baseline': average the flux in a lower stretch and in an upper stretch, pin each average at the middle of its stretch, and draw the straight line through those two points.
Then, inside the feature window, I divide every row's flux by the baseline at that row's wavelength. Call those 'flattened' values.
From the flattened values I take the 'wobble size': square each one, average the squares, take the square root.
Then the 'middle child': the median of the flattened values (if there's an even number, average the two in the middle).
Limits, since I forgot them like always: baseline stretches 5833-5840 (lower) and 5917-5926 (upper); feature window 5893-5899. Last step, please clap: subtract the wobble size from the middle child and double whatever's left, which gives -0.007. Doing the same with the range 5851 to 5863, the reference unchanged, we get -0.003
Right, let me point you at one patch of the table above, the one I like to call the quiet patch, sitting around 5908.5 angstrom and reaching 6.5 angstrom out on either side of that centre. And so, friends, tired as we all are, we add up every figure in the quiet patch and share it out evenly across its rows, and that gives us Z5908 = 3.66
